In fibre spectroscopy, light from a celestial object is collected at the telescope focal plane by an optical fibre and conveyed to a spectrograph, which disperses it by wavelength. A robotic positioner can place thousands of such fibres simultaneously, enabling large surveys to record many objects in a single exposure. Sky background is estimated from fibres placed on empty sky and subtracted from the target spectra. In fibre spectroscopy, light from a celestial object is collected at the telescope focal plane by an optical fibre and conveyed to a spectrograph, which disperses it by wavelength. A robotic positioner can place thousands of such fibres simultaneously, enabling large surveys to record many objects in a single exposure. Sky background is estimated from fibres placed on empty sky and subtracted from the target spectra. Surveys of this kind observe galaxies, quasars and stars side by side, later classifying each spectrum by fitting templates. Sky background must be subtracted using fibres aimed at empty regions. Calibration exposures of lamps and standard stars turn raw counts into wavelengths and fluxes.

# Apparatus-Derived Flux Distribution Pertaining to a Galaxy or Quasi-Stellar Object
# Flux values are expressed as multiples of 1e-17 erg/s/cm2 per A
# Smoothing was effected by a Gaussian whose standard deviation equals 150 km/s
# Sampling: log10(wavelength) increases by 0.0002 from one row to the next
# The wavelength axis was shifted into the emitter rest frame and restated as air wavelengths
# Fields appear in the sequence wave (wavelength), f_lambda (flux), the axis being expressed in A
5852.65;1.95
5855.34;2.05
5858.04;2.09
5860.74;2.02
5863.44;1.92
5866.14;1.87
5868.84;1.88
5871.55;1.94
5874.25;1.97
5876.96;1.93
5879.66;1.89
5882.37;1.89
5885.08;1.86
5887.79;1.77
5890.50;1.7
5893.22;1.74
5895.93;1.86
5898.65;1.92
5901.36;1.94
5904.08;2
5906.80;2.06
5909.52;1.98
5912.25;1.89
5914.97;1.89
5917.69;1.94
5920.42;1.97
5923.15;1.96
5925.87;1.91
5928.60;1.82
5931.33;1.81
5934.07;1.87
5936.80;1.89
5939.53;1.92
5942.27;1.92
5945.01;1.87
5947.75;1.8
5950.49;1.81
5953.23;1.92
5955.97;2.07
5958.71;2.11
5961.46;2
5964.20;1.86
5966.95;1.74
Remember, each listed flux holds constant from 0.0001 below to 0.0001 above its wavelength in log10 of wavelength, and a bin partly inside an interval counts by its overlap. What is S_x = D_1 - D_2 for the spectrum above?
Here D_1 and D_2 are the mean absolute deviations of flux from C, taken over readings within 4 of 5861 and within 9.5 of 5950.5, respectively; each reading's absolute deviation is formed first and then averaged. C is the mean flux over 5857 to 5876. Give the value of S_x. -0.03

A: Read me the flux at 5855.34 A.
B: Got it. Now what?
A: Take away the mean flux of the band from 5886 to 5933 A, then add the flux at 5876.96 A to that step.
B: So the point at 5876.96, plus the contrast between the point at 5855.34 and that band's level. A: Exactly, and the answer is 2.1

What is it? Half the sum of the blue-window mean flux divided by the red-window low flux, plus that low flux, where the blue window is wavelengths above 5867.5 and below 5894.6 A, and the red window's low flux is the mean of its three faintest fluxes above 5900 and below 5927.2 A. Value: 1.44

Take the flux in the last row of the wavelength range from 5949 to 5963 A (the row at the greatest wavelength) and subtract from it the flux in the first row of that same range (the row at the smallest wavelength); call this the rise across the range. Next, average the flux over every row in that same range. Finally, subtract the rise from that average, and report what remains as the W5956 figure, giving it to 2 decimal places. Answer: 1.79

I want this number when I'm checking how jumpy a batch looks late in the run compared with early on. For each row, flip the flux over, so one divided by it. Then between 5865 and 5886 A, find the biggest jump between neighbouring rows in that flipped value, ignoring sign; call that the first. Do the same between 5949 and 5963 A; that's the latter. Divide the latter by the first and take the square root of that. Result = 1.51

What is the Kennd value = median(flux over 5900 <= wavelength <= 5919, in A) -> 1.94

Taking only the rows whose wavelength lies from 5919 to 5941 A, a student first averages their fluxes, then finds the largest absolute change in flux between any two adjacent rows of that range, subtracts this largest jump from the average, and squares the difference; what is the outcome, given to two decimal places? 3.25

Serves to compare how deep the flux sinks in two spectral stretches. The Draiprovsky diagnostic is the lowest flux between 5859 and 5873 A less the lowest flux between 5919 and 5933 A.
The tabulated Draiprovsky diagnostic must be 0.06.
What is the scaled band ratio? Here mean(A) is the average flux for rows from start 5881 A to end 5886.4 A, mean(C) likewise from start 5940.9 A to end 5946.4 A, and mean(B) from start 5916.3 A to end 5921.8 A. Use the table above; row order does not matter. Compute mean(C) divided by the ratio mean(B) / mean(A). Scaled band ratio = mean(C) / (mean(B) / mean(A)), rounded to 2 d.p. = 1.82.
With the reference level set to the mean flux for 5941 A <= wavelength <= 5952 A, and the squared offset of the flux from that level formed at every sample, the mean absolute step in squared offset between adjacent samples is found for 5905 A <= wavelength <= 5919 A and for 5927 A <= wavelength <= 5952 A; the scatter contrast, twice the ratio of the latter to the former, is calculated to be 0.3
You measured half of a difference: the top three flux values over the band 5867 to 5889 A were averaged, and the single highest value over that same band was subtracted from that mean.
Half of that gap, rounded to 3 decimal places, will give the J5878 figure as -0.012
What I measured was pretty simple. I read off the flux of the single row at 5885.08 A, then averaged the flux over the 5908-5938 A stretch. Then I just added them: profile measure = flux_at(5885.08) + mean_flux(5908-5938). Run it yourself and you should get 3.76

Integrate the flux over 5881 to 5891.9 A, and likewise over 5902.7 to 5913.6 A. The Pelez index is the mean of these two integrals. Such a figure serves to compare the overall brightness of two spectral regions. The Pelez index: 20.6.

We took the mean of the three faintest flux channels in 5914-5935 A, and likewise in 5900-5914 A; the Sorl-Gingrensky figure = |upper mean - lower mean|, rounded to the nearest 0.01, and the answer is 0.10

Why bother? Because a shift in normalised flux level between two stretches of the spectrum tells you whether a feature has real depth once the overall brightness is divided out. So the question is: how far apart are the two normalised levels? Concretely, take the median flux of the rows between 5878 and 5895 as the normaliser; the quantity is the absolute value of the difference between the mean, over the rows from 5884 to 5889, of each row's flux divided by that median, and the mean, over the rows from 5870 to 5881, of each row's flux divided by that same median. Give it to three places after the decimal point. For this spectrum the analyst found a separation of 0.065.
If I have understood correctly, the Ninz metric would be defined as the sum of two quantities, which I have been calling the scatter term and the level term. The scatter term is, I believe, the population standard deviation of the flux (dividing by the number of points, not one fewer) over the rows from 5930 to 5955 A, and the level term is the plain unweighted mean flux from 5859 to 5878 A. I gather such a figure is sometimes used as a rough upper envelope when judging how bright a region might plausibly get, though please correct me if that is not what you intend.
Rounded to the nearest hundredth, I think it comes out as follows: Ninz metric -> 1.98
